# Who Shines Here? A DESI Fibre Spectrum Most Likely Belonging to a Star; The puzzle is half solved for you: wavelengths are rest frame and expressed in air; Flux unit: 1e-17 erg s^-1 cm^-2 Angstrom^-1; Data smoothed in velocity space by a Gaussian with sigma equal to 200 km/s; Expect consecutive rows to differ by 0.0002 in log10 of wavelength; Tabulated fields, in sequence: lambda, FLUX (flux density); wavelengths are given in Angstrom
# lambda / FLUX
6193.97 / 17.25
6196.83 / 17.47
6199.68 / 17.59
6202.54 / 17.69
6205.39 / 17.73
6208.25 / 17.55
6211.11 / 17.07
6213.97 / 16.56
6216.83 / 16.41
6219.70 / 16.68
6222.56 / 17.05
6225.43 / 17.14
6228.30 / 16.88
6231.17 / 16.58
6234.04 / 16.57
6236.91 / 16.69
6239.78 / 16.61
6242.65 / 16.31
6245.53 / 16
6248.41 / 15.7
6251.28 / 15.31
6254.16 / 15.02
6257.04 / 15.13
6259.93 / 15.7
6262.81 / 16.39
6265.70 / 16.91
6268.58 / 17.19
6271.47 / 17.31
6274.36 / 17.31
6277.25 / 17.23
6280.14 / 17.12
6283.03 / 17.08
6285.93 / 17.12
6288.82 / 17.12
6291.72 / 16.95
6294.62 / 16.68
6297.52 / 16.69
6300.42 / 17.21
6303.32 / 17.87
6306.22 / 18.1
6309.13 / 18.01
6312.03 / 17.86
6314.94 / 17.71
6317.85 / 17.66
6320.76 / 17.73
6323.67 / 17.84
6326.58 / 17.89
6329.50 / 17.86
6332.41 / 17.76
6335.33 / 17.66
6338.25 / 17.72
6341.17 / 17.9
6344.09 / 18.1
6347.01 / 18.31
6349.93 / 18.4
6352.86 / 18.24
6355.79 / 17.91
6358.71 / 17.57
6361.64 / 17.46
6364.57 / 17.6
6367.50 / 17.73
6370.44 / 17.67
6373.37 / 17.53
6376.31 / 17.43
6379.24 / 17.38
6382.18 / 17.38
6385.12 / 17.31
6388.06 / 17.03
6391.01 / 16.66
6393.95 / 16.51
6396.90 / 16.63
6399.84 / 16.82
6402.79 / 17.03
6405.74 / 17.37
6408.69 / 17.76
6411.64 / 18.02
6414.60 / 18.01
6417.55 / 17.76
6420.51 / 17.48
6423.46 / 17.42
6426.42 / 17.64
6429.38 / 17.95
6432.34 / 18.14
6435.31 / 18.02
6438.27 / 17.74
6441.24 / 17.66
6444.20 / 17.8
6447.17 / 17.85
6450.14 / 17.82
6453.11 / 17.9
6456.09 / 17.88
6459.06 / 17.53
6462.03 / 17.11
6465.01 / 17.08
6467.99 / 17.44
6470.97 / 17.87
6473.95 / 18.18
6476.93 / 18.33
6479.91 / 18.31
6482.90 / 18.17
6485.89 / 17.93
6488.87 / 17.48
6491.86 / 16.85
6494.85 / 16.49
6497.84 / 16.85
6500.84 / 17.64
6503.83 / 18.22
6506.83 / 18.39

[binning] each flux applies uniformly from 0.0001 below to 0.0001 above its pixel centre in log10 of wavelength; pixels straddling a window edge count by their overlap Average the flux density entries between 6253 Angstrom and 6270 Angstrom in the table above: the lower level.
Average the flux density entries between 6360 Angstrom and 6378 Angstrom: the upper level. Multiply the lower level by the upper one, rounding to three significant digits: 282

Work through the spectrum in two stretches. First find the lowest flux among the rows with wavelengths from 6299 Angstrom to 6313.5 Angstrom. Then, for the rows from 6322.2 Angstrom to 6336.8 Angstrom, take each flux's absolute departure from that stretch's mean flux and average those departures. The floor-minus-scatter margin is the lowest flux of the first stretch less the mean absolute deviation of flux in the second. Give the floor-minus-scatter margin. 17.1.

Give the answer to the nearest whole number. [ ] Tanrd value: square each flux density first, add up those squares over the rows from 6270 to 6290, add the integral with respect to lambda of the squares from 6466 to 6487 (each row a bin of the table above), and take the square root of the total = 94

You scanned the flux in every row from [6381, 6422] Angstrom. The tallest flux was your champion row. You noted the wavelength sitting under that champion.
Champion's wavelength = 6411.64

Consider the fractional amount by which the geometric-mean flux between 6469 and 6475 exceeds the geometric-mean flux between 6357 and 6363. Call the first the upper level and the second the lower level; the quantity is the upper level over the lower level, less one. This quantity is 0.03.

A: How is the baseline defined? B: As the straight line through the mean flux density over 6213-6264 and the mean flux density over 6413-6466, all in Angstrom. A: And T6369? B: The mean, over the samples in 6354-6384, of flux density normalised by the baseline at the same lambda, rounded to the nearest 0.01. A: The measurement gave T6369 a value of 1.02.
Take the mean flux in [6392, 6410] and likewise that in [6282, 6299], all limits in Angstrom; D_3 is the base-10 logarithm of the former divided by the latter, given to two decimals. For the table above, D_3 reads 0.00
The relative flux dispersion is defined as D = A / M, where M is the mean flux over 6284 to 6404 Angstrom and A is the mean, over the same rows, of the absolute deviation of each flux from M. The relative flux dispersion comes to 0.023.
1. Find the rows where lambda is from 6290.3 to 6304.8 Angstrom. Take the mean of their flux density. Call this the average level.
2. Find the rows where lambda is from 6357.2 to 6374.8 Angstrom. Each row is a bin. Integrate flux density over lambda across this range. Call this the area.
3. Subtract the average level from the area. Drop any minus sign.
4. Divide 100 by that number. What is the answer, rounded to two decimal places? 0.34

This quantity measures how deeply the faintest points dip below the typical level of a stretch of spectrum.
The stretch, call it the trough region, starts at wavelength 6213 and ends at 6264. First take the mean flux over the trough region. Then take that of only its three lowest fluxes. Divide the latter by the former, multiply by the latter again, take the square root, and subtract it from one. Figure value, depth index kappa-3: -2.76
